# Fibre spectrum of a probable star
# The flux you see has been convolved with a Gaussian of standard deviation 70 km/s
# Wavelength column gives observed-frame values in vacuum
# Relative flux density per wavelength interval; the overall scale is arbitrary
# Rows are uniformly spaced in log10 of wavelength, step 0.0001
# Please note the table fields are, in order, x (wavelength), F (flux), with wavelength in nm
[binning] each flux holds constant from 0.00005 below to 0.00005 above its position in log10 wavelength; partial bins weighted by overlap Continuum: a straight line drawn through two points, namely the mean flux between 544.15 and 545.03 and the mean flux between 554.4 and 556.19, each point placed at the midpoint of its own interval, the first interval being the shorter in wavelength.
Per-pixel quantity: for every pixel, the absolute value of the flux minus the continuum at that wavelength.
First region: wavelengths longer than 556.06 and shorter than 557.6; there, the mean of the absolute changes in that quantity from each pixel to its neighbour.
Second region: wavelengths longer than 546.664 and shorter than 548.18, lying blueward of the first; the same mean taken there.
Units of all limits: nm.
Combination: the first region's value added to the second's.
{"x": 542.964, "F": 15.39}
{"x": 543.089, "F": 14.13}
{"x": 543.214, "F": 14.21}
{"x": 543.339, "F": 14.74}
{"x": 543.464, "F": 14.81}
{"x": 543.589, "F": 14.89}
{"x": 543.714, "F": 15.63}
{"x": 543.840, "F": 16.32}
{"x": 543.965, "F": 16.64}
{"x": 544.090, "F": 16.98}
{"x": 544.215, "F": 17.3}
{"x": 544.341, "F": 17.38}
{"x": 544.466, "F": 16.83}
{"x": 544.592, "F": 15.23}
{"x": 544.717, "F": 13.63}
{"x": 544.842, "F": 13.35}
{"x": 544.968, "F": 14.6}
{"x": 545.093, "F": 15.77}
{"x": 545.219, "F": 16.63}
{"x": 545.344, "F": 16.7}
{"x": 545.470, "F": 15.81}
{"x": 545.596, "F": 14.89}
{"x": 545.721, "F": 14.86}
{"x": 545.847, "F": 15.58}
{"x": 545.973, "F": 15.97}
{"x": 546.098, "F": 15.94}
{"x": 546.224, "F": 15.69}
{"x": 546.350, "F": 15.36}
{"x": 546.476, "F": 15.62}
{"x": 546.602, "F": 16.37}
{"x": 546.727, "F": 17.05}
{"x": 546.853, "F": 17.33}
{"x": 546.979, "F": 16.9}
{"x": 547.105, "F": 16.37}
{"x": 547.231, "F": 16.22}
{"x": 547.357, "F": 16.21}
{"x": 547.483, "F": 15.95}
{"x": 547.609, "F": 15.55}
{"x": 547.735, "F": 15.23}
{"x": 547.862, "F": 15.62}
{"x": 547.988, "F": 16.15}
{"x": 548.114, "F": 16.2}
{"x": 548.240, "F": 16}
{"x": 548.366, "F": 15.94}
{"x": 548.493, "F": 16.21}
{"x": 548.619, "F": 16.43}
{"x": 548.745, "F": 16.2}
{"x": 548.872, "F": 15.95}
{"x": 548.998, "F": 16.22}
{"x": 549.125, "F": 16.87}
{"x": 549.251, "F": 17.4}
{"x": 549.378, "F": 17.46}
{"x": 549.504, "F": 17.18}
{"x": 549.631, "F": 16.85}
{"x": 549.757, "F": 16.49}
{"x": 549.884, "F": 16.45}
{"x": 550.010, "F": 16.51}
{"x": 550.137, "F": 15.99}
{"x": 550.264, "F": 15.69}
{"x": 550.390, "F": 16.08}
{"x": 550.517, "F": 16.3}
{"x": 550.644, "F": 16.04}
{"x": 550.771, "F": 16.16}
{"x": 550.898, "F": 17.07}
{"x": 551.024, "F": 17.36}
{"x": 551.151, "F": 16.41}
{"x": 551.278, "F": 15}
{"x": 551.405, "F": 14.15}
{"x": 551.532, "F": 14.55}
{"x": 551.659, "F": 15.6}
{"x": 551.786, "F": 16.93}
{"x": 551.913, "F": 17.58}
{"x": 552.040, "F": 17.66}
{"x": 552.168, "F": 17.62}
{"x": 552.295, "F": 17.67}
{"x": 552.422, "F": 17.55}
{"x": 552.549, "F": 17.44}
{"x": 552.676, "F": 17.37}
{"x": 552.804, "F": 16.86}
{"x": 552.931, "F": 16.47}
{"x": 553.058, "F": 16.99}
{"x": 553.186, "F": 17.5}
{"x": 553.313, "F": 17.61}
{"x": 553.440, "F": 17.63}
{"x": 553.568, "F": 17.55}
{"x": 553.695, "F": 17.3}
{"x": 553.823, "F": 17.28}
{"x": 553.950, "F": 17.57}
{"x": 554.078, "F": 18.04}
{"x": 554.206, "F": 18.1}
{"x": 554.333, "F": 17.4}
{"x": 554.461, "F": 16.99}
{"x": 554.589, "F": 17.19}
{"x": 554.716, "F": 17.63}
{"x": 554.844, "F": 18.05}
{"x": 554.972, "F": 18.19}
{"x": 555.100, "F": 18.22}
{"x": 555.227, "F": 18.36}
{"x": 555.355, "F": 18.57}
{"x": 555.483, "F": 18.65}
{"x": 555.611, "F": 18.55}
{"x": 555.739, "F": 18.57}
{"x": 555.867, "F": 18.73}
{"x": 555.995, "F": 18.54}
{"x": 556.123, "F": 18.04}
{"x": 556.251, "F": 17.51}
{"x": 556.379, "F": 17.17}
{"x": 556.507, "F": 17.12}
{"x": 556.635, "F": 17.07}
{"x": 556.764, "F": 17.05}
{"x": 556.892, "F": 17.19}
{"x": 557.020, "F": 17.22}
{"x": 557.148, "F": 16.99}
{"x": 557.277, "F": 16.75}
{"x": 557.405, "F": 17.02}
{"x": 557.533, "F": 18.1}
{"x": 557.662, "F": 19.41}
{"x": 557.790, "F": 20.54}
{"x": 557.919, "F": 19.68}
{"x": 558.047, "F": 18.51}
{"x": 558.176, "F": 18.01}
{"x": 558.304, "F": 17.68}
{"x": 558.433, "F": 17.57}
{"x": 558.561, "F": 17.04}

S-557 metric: 0.59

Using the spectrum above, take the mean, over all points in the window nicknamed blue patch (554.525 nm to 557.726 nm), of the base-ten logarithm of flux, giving 1.25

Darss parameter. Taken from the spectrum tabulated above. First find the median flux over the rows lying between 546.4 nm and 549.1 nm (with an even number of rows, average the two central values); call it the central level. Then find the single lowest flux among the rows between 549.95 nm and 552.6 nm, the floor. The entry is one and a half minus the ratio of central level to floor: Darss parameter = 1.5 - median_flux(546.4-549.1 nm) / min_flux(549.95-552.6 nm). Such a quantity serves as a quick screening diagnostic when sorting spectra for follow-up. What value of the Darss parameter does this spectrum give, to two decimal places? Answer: 0.36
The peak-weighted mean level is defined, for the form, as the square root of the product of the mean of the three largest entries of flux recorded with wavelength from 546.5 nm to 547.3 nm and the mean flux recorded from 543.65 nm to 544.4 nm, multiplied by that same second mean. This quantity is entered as 282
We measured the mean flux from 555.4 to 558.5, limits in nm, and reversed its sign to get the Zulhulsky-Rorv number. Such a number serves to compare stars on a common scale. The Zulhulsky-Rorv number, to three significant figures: -18.0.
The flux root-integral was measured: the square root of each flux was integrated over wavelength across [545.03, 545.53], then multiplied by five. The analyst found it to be 10.1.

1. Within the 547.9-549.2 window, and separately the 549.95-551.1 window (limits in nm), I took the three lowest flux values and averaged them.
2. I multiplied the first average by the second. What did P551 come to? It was 254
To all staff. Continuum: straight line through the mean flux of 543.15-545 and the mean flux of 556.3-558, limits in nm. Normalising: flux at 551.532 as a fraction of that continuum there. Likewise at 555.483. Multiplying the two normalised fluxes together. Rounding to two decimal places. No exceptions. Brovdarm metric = 0.92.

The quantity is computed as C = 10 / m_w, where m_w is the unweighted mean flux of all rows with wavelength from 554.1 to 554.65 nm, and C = 0.57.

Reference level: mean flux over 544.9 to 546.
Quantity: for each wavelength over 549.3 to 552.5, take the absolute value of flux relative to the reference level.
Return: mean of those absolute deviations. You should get 1.1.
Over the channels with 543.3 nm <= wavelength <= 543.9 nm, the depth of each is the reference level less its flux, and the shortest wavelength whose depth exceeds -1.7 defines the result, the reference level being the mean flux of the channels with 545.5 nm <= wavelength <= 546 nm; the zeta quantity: 543.339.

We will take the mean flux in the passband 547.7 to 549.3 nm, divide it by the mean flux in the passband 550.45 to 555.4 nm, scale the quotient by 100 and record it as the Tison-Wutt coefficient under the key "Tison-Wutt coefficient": 95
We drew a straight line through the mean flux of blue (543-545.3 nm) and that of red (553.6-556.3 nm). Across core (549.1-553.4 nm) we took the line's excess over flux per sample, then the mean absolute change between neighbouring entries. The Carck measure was 0.42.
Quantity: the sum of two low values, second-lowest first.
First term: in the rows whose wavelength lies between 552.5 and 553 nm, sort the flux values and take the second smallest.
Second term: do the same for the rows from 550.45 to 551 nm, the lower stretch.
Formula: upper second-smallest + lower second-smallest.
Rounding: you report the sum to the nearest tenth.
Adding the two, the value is 33.0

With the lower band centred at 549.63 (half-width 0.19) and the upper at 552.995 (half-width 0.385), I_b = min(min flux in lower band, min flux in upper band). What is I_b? 16.5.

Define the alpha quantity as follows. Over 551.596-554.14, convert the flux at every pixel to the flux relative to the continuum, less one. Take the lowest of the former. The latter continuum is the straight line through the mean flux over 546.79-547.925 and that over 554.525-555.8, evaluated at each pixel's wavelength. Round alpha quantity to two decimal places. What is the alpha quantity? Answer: -0.10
